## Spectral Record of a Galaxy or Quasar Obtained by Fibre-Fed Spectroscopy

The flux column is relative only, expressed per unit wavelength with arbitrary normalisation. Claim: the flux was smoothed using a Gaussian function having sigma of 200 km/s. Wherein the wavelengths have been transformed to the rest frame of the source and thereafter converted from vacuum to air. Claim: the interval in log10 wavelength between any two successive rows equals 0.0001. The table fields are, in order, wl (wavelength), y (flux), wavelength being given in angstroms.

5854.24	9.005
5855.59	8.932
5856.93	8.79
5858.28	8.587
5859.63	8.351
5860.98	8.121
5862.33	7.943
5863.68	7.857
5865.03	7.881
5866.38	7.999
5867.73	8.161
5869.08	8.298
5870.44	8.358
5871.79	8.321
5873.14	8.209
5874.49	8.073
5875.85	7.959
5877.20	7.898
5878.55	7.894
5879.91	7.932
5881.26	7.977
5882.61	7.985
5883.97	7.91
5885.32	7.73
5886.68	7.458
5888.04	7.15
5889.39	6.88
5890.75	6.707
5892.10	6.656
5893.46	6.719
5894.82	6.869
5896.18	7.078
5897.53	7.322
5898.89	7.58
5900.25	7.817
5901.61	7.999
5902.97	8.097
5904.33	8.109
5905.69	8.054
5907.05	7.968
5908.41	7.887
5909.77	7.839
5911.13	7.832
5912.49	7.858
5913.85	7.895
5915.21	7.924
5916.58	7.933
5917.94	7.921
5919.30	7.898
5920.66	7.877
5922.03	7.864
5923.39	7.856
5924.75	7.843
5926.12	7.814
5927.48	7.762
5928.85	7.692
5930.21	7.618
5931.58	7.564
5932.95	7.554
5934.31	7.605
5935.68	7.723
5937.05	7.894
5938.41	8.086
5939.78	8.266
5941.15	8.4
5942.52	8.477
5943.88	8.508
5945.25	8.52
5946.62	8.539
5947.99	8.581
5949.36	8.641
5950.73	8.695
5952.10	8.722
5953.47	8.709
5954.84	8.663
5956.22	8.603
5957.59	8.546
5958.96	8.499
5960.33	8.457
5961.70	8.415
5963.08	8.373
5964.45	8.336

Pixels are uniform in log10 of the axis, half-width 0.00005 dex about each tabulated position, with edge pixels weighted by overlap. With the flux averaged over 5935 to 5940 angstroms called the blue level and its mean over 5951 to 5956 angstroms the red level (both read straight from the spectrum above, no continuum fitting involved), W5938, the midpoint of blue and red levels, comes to 8.3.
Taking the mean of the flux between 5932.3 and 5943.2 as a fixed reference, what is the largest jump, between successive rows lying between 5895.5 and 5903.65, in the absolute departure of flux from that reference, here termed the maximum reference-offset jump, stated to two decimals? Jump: 0.26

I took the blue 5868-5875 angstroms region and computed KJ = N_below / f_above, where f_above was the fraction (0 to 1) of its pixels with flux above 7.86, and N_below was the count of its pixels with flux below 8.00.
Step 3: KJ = 0.0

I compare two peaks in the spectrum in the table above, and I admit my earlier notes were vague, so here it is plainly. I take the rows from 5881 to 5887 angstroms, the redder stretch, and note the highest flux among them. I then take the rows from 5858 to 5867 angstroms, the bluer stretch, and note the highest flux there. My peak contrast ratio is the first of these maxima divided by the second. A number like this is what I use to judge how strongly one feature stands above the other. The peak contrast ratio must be 0.93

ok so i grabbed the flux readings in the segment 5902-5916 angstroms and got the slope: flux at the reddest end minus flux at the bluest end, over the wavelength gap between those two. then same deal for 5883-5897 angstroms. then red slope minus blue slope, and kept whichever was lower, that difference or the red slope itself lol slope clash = -0.014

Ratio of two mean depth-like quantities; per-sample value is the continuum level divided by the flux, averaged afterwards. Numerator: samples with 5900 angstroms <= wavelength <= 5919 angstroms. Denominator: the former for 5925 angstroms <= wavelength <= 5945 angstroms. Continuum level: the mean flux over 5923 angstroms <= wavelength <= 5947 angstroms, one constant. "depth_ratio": 1.00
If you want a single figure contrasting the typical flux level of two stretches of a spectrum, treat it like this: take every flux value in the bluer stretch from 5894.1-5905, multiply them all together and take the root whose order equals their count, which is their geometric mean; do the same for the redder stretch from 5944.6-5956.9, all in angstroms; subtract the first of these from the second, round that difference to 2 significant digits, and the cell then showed 1.0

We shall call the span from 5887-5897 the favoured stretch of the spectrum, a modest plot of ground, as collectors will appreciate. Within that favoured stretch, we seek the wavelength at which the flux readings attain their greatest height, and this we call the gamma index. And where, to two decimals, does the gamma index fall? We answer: 5888.04 angstroms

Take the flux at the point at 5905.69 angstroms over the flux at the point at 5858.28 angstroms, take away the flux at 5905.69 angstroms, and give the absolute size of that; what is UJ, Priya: 7.1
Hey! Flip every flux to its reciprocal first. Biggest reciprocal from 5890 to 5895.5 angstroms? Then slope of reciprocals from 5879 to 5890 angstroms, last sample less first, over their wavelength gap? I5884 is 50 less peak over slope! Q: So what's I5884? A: -24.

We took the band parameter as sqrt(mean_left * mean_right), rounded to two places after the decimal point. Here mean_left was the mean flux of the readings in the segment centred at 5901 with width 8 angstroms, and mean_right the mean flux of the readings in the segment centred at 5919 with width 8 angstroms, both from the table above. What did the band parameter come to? 7.86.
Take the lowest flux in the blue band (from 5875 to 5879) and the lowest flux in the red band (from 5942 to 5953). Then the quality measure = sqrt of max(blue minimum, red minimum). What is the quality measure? 2.91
